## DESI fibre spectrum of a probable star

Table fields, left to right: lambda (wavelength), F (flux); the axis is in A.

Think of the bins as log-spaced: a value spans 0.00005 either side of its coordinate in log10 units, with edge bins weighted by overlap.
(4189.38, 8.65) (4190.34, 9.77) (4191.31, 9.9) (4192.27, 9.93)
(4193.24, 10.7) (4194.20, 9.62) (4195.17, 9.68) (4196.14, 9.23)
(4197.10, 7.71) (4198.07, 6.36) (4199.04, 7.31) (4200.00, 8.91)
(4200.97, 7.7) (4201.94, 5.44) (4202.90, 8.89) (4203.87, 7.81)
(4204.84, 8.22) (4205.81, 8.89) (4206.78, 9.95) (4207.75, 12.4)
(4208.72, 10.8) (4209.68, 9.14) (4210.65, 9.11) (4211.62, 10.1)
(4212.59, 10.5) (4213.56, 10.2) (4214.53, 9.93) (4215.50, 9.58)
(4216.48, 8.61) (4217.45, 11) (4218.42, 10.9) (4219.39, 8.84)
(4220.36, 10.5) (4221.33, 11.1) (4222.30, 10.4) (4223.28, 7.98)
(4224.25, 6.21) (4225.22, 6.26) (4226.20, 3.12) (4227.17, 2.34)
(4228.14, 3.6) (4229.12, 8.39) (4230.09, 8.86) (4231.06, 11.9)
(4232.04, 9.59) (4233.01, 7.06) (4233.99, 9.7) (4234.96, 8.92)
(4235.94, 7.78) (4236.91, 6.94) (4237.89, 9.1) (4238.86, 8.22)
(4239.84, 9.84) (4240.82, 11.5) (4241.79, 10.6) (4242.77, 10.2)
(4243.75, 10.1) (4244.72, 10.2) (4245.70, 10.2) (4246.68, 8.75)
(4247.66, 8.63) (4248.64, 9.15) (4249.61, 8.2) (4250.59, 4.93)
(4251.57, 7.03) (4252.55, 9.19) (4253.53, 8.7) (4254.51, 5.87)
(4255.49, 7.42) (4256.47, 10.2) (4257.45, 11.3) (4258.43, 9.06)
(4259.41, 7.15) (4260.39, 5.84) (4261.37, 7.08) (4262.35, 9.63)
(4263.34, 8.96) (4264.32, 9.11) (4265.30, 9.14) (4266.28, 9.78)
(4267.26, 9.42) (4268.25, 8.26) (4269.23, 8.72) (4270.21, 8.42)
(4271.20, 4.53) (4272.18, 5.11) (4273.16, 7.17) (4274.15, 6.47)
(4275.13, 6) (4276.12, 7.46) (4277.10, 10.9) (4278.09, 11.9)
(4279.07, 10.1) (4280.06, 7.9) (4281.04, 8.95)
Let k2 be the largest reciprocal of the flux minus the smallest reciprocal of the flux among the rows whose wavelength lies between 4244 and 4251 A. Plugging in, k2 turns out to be 0.105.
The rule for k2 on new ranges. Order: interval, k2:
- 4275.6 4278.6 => 0.050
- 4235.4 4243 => 0.057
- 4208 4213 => 0.017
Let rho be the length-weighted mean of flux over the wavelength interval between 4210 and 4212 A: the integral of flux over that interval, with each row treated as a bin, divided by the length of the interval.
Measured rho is 9.54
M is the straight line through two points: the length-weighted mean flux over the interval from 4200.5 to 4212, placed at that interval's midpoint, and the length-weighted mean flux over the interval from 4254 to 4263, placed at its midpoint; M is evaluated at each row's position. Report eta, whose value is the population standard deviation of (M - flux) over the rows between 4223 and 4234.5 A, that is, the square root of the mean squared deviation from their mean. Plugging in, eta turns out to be 2.8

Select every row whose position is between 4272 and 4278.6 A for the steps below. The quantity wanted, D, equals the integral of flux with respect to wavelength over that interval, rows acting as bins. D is 53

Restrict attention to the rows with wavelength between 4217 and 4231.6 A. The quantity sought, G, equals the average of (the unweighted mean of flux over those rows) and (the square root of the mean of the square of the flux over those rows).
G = 8.37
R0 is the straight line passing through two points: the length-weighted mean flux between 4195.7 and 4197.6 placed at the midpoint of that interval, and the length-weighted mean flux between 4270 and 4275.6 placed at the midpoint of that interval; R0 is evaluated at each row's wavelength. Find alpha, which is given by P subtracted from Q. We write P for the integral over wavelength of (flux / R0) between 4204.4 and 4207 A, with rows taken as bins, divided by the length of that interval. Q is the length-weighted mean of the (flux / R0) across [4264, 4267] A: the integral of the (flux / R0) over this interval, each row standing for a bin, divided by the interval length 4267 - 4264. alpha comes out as 0.38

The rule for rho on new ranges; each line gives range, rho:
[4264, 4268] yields 9.31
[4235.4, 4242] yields 9.08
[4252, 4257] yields 8.28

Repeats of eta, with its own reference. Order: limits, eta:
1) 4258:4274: 1.6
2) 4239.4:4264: 1.6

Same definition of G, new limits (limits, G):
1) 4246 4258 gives 8.37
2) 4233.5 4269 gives 8.84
